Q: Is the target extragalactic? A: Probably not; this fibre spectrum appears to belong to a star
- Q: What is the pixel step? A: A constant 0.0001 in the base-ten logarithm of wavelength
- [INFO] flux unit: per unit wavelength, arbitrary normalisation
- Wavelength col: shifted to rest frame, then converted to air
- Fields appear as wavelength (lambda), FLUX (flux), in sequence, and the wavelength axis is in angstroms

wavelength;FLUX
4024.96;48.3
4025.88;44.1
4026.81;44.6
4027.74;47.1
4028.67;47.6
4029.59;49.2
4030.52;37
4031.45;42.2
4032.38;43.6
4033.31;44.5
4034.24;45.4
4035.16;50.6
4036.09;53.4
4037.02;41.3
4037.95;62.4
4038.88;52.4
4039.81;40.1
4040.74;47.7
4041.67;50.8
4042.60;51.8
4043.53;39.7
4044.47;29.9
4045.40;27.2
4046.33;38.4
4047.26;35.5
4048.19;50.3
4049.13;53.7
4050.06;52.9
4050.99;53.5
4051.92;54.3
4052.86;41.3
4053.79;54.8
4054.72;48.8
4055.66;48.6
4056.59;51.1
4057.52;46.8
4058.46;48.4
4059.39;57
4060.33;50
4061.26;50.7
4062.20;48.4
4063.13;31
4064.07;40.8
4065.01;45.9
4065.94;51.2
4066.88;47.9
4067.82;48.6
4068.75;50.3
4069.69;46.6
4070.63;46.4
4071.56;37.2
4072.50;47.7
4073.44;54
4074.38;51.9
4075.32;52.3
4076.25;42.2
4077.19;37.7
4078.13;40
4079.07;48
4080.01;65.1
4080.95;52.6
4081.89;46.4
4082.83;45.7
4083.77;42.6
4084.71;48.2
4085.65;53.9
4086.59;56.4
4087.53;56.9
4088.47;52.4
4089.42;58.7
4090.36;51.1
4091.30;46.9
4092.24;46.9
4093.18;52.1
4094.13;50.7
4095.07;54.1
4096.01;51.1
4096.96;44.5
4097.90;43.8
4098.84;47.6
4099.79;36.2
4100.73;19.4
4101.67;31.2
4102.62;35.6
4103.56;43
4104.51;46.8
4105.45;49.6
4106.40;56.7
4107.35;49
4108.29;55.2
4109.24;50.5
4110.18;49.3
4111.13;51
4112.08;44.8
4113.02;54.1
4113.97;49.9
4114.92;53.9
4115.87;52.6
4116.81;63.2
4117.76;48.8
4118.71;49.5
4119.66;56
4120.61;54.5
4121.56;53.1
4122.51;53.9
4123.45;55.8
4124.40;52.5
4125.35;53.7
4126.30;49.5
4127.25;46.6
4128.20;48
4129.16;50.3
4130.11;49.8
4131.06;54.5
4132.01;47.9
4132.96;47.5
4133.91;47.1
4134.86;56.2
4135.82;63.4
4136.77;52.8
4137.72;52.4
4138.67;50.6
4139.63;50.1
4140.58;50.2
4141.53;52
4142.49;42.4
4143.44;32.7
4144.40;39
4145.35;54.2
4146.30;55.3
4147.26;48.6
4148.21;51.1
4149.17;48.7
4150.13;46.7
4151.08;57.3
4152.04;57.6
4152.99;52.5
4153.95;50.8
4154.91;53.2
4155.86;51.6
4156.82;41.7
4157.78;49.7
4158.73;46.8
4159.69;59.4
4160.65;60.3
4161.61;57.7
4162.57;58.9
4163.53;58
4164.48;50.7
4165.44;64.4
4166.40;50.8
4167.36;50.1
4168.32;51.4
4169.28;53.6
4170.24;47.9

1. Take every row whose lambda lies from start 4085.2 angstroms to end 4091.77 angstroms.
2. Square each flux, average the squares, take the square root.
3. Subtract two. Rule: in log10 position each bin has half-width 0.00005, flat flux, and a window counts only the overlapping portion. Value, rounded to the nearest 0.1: 51.9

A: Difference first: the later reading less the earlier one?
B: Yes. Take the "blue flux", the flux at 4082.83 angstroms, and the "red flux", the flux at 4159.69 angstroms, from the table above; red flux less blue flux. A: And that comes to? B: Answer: 14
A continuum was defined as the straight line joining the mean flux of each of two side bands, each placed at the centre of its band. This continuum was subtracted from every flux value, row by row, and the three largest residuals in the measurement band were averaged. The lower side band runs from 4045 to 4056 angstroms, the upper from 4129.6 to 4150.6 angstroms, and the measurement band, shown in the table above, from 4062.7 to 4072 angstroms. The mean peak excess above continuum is 3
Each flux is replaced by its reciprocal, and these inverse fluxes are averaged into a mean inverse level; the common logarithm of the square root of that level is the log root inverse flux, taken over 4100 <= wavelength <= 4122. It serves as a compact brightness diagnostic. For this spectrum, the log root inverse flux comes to -0.830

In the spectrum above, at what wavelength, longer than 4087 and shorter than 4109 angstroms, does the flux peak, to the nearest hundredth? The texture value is 4089.42 angstroms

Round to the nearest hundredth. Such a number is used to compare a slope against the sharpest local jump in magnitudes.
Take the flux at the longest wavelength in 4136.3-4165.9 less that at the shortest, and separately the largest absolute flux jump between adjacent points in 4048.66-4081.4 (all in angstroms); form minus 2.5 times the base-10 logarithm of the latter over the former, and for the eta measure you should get -0.44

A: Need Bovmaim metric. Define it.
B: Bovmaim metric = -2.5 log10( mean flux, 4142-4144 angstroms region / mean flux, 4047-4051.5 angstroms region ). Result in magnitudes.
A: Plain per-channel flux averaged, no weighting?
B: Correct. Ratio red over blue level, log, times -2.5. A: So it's 0.3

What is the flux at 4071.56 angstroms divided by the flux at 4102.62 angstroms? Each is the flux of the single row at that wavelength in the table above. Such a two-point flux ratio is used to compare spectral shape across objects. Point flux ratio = 1.04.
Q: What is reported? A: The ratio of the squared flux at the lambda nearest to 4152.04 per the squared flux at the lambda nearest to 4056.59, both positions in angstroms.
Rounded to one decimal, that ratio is 1.3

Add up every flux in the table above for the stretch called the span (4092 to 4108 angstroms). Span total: 758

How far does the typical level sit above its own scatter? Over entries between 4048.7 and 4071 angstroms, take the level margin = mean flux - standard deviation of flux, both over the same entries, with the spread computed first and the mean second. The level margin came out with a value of 43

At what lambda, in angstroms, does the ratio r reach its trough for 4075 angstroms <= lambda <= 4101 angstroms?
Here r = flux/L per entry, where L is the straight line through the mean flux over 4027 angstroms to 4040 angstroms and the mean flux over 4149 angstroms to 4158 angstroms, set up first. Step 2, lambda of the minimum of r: 4100.73 angstroms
